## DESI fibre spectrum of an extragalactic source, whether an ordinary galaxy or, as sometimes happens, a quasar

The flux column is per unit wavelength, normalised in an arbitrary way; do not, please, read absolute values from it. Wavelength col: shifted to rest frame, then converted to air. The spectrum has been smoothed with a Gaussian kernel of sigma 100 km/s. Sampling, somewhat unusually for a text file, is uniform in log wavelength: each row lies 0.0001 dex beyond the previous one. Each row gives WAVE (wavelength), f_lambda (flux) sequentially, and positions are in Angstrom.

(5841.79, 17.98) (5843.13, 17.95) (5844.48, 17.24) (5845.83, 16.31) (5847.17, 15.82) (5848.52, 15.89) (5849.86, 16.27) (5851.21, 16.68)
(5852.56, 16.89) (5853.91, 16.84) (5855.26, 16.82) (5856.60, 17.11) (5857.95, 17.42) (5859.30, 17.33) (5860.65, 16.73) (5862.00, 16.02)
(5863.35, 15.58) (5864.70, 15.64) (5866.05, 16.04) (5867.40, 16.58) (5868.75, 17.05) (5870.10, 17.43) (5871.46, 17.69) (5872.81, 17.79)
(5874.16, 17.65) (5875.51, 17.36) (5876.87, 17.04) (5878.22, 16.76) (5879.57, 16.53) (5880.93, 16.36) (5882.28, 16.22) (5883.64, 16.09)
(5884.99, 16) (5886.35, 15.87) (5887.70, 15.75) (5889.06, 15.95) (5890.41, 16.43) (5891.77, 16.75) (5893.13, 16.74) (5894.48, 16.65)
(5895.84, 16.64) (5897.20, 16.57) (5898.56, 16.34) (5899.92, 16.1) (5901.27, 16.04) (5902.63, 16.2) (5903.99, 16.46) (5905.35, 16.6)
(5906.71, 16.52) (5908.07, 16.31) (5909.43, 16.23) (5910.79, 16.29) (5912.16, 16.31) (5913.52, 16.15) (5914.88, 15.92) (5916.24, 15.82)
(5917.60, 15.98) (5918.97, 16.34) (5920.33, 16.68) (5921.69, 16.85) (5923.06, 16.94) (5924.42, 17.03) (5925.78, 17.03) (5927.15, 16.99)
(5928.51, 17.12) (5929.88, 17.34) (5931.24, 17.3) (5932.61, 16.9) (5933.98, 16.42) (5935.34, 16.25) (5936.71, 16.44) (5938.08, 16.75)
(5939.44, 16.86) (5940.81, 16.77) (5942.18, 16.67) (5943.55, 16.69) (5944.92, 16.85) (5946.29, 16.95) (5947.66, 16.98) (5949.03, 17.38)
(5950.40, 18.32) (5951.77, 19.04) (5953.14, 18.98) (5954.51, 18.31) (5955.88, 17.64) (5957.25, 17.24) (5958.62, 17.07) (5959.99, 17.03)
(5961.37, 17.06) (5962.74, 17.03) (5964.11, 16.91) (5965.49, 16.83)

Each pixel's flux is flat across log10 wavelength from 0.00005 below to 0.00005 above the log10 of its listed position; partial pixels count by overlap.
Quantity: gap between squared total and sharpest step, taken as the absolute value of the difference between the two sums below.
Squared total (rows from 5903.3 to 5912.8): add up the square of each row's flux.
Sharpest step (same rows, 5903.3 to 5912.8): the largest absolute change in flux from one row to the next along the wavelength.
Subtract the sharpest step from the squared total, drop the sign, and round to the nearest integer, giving 1880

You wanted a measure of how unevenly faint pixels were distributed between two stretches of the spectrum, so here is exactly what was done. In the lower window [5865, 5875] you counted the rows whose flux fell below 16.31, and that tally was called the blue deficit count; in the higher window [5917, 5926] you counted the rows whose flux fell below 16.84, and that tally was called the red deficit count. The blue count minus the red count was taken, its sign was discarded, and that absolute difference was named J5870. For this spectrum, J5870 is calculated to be 2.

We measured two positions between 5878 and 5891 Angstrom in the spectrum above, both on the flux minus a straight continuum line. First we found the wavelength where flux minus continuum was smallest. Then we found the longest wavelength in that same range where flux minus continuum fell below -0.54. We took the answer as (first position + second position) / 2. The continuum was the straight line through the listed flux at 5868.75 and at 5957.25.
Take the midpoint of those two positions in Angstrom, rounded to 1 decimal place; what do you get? 5889.1 Angstrom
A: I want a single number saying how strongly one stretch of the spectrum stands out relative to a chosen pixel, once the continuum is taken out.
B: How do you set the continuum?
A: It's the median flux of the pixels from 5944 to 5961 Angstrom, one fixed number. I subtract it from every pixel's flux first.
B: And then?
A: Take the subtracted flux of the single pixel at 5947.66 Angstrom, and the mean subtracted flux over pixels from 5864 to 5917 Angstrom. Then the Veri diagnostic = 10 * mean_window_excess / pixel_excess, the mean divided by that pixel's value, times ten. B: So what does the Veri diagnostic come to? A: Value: 25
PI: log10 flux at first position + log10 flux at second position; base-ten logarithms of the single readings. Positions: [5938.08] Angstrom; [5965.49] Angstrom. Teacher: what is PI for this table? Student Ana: 2.45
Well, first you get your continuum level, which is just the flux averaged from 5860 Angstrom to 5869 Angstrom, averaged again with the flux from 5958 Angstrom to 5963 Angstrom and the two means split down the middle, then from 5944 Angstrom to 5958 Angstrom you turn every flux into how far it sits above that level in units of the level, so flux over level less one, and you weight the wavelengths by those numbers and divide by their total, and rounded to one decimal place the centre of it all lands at 5952.3 Angstrom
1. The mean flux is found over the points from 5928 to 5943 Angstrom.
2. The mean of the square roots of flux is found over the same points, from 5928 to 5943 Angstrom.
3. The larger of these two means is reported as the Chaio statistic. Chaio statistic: 16.8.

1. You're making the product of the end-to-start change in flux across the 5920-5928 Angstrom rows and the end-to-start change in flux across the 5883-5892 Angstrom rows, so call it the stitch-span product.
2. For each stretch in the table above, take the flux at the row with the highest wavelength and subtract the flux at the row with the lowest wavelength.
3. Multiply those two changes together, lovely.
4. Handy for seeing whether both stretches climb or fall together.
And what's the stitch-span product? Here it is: 0.20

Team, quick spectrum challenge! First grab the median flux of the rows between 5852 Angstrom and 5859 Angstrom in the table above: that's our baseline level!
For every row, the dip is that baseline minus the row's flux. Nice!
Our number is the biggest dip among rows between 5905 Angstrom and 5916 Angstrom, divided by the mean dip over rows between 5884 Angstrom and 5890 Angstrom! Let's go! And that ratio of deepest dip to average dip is 1.0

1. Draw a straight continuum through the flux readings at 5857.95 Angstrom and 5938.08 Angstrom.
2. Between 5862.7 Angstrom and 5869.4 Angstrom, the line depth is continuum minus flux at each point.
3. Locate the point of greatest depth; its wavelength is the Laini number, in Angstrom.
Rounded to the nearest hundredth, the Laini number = 5863.35 Angstrom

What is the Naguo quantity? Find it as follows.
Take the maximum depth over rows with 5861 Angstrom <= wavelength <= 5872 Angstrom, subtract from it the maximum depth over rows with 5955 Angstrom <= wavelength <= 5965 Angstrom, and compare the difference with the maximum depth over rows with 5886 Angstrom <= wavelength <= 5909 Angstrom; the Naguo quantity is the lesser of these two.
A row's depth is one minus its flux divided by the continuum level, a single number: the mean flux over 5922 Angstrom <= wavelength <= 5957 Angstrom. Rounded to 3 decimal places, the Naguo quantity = 0.077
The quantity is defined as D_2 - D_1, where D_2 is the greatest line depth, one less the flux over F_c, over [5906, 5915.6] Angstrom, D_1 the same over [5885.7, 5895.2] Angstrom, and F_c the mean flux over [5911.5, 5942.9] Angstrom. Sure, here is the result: -0.010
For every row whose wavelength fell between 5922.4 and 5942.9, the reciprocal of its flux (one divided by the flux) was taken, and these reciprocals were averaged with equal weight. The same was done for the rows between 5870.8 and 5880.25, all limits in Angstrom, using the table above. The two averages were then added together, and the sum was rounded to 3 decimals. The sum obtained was 0.117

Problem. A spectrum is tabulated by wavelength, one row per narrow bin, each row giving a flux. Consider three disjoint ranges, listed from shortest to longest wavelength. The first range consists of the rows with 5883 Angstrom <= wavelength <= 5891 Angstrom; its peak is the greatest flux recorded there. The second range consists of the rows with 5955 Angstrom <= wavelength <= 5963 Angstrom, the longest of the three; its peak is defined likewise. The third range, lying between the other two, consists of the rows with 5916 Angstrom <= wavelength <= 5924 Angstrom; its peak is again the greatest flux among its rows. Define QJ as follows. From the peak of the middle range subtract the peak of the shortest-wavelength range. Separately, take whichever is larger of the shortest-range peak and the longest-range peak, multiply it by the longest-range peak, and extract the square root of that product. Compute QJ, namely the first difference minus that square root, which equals -17.1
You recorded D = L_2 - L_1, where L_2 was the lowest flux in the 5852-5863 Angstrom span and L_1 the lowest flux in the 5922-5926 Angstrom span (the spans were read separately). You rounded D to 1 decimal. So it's -0.9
